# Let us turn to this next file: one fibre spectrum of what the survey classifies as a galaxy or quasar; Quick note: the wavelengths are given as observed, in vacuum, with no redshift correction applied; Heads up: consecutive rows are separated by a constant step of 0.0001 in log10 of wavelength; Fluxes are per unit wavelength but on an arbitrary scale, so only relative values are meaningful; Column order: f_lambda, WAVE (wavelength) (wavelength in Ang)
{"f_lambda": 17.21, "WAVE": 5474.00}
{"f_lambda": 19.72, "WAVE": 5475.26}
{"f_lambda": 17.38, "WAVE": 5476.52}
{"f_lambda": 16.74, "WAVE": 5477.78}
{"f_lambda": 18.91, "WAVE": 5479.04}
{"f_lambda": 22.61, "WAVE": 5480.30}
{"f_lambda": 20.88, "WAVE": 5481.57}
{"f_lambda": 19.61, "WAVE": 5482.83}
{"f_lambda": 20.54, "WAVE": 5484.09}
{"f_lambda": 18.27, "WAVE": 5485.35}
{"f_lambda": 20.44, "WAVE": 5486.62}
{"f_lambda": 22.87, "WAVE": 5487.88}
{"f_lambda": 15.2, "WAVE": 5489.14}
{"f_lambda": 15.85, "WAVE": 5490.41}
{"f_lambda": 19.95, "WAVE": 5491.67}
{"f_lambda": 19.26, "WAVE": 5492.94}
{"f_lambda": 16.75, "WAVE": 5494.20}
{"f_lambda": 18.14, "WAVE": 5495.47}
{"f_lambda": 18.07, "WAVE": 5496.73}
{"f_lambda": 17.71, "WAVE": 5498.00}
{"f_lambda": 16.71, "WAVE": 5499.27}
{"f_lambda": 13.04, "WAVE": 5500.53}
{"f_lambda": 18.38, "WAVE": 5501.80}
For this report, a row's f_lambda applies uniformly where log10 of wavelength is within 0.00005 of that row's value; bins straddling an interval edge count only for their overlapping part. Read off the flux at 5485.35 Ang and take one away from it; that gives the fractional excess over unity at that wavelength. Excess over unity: 17.3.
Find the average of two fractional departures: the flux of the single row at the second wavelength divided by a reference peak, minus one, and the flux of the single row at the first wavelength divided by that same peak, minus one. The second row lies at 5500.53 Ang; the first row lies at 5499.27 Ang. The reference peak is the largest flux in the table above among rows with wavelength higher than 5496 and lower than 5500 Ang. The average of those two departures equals -0.18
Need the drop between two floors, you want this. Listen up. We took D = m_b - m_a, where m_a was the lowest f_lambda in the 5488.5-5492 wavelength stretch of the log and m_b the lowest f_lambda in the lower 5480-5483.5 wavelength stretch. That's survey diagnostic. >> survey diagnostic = 4.4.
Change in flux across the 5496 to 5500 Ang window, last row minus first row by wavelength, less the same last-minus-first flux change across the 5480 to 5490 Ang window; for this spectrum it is 6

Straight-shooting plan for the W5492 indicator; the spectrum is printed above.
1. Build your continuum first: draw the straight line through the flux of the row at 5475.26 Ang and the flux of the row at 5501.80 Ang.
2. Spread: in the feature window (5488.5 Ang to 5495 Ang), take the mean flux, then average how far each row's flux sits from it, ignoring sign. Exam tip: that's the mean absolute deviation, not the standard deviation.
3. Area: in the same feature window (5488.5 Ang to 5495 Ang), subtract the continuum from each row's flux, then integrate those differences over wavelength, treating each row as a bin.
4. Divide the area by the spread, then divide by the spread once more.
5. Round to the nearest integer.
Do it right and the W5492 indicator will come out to -3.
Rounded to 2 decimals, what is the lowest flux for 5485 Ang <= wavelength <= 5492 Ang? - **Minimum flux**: 15.20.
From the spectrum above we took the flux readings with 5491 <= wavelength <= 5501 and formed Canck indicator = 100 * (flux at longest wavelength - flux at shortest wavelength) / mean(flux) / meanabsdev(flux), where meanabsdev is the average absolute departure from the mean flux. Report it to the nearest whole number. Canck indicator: -27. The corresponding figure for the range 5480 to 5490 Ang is -21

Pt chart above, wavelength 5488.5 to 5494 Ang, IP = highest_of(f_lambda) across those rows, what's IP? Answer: 19.95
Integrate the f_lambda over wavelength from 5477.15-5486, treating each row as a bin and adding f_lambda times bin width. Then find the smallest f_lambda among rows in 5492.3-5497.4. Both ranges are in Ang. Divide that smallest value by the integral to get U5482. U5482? 0.096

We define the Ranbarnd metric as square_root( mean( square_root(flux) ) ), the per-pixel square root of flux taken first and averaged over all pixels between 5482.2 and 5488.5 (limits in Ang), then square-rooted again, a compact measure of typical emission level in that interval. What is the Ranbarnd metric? 2.12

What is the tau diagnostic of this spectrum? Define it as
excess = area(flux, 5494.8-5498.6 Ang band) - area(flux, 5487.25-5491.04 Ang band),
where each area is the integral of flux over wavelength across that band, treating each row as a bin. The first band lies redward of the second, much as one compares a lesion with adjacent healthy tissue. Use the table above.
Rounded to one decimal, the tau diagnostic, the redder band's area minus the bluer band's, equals 0.1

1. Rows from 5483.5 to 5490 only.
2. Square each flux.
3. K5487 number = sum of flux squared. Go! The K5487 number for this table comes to 1928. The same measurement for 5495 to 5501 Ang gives 1418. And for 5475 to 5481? 1840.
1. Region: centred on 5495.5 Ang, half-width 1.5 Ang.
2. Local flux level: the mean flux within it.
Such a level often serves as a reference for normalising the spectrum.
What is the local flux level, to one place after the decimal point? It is 17.7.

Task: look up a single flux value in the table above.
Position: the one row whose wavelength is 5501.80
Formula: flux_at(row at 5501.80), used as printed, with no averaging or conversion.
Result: 18.38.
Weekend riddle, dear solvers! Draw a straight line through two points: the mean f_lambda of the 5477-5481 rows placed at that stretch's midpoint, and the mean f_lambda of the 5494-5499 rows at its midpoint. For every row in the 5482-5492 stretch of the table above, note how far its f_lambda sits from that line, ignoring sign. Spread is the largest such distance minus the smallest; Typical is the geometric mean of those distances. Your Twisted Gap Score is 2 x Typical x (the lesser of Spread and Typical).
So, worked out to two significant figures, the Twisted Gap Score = 5.4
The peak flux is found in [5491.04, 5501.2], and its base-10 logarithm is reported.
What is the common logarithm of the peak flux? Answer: 1.30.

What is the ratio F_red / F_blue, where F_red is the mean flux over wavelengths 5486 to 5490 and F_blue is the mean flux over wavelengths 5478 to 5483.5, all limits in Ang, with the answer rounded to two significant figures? 0.95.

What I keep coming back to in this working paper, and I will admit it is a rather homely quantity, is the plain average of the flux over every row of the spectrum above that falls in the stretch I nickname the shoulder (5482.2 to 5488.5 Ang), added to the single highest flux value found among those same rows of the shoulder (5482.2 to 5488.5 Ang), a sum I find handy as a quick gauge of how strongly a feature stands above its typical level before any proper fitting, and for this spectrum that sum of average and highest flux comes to 43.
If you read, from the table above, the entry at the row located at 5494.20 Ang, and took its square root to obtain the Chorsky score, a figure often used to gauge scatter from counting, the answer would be 4.09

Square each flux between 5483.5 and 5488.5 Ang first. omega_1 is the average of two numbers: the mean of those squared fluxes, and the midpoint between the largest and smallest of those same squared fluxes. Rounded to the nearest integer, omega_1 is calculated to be 426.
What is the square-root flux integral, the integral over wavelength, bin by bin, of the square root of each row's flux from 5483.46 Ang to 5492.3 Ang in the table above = 38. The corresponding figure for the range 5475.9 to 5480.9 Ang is 22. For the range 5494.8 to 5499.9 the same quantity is 21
